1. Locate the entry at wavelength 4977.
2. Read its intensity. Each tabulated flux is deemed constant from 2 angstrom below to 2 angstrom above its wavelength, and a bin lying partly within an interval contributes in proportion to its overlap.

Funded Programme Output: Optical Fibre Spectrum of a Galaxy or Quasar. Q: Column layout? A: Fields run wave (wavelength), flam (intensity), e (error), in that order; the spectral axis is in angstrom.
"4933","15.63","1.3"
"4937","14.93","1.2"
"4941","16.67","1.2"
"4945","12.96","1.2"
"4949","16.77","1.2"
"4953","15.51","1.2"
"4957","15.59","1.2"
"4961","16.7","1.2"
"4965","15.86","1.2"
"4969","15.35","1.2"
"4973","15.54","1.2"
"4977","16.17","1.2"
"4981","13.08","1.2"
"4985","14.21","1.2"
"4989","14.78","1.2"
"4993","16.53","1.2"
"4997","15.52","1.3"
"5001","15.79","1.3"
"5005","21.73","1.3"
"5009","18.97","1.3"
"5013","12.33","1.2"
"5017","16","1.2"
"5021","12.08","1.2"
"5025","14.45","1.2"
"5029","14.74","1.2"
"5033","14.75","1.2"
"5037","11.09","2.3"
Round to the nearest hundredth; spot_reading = 16.17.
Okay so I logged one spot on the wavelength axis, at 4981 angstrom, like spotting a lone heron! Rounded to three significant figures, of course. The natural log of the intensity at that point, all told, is 2.57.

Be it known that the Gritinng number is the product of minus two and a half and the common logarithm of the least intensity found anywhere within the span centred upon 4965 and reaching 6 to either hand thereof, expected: -2.97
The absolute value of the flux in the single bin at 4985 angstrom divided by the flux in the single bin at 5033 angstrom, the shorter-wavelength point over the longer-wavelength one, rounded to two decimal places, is 0.96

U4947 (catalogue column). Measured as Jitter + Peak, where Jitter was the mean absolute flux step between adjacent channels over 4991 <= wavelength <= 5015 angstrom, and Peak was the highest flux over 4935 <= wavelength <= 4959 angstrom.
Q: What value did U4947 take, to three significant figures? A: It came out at 20.1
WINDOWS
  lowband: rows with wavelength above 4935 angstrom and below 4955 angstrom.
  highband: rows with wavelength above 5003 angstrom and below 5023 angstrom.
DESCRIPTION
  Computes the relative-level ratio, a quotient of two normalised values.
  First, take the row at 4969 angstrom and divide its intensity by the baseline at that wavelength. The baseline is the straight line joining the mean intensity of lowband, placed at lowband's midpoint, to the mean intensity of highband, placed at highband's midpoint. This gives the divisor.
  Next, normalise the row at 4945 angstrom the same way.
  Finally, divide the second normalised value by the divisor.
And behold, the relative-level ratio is 0.86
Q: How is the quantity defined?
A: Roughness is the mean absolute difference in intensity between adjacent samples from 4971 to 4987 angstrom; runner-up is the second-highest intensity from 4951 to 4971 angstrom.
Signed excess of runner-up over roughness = 14.2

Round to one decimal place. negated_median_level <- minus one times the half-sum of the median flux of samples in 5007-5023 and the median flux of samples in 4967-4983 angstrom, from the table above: -14.8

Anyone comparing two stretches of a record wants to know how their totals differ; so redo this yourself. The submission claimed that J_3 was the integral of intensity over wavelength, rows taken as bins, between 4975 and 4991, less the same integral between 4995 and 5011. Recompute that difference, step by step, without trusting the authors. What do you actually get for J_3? -55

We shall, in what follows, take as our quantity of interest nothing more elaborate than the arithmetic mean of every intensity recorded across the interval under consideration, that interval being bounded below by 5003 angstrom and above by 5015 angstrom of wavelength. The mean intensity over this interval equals 17.7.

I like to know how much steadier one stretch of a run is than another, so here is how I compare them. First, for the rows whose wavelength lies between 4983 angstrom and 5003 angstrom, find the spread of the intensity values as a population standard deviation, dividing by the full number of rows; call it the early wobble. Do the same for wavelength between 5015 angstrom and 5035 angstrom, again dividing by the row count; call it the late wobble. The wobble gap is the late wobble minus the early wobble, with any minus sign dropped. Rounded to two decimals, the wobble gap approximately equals 0.47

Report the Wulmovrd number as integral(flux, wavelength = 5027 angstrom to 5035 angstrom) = 118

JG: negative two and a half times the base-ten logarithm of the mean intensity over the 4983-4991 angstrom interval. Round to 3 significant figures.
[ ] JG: -2.90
